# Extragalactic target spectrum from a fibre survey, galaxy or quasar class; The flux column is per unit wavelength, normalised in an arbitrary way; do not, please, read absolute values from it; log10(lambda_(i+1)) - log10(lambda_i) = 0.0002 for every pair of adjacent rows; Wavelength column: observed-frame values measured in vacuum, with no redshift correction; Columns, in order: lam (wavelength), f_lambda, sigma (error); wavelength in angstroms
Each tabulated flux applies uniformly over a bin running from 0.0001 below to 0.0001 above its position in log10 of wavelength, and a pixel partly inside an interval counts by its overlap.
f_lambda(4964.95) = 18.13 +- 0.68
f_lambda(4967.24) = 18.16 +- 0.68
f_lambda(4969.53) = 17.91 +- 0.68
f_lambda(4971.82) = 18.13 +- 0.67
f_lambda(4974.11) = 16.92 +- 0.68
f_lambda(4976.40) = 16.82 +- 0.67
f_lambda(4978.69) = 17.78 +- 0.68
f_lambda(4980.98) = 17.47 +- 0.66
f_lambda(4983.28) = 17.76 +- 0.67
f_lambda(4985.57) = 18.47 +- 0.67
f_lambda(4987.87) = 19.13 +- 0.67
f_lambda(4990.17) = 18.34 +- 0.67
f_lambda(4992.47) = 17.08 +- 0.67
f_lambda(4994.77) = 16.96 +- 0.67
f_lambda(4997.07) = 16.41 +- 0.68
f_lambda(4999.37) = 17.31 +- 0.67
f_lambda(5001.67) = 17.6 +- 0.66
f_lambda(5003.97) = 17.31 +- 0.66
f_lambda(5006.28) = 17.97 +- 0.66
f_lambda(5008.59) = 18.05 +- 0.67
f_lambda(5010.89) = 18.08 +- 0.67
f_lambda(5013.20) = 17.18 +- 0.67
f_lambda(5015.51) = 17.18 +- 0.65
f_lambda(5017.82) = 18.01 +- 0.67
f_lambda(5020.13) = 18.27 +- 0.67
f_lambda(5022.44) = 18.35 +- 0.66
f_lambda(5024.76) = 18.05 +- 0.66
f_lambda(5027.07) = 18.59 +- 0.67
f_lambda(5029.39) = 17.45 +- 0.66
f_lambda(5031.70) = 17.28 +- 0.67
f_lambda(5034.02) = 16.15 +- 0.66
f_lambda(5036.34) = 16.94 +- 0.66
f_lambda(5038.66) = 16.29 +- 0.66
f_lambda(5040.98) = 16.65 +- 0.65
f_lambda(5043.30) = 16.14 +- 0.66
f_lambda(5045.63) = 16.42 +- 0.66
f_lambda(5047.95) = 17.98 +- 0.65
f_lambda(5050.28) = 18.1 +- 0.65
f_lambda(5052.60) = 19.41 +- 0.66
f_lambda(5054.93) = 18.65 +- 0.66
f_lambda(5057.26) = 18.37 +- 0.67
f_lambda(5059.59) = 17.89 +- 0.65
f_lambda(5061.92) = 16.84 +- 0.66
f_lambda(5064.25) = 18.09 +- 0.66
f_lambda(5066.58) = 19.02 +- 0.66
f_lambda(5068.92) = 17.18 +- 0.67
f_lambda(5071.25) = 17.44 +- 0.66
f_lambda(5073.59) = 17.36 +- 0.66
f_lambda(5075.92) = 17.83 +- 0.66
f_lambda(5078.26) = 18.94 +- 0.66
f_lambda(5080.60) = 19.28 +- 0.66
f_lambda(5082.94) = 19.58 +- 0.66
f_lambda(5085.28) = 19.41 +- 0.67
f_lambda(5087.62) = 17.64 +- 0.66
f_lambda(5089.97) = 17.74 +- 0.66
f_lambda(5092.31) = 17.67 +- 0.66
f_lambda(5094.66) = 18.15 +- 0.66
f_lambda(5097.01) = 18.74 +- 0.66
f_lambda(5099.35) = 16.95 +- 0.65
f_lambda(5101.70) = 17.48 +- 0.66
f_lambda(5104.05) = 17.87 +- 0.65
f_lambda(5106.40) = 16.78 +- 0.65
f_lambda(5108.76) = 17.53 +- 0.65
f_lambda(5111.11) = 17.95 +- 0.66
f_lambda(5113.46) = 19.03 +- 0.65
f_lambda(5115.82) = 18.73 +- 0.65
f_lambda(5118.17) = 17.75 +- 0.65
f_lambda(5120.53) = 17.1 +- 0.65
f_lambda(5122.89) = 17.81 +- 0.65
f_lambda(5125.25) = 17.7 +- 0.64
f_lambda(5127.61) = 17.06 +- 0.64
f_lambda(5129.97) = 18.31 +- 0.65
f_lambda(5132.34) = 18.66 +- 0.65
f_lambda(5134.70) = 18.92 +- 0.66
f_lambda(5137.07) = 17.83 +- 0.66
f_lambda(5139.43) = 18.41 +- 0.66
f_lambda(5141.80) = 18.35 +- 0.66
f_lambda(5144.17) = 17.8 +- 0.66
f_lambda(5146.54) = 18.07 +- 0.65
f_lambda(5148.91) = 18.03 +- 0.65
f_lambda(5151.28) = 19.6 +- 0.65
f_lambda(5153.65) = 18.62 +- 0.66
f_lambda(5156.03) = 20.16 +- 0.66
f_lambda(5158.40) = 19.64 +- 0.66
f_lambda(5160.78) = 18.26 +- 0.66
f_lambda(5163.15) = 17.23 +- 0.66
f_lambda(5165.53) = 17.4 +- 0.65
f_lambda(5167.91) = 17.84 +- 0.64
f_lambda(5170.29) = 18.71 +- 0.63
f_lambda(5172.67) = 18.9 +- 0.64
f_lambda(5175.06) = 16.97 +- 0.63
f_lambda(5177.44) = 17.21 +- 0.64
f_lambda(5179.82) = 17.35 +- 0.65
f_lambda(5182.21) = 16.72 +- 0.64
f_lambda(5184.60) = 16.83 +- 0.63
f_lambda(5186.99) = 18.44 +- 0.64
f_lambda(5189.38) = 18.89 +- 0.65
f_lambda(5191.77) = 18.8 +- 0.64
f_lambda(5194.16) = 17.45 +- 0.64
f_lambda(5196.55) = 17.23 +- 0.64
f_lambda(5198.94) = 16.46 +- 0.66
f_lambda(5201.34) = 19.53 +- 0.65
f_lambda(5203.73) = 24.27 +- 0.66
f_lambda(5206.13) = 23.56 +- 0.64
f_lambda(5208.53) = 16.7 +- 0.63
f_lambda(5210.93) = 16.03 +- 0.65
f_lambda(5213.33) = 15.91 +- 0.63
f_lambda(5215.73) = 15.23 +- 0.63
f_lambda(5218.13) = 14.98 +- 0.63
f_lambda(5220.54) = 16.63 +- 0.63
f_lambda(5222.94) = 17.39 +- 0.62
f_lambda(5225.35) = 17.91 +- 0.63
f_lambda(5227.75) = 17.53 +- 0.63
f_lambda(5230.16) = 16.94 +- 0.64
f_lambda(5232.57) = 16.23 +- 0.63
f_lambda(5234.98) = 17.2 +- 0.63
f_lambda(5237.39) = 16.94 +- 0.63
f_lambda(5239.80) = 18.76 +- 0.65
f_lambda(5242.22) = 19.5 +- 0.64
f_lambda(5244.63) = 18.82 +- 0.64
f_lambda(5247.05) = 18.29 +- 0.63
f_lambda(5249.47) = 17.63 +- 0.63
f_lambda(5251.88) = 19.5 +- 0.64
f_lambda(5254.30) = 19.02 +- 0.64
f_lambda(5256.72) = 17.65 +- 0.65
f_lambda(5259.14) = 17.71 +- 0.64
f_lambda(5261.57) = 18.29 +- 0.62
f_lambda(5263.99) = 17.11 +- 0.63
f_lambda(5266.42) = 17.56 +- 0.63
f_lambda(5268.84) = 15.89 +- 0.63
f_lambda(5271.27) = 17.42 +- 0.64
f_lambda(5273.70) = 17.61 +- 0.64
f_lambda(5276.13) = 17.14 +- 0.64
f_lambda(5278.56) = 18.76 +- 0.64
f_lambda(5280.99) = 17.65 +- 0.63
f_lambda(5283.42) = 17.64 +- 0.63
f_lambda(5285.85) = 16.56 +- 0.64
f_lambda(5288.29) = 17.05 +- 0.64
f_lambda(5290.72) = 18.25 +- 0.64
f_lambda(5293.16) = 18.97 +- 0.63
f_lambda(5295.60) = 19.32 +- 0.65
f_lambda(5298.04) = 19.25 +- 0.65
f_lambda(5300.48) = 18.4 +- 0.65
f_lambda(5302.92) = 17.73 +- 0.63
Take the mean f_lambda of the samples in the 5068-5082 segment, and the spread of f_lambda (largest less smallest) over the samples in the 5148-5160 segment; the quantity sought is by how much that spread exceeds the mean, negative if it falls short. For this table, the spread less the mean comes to -15.9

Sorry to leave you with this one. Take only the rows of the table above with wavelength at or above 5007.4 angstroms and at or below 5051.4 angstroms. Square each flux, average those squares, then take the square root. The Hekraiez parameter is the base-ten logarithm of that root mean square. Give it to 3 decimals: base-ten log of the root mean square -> 1.242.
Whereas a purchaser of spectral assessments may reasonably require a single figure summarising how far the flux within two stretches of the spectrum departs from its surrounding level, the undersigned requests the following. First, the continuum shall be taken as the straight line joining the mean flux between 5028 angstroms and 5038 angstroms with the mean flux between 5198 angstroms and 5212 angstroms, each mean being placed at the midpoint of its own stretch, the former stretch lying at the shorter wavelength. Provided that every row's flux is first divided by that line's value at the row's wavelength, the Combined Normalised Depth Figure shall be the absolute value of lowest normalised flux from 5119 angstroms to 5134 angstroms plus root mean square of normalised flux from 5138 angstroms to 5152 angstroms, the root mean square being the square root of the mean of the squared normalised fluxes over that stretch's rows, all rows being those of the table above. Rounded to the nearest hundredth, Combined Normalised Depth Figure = 1.92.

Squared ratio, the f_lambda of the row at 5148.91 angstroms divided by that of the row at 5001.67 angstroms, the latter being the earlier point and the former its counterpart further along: 1.05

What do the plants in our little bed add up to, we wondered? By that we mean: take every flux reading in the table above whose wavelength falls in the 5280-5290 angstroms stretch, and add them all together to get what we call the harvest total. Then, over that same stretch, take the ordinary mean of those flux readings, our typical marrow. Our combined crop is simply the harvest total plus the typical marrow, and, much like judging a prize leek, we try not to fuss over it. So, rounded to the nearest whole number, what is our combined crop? 86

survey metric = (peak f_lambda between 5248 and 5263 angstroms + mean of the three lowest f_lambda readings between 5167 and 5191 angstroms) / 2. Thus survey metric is 18.2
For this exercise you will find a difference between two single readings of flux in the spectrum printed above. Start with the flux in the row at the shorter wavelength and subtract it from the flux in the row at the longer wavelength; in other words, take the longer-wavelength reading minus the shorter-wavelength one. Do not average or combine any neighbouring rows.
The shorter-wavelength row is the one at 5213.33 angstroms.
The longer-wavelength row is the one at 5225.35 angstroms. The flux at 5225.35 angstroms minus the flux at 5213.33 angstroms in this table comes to 2.0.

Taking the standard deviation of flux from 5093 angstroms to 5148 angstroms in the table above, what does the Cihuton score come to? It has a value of 0.6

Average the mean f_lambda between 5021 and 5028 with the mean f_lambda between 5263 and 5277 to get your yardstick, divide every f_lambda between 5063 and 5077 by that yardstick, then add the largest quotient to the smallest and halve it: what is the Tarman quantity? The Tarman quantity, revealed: 1.02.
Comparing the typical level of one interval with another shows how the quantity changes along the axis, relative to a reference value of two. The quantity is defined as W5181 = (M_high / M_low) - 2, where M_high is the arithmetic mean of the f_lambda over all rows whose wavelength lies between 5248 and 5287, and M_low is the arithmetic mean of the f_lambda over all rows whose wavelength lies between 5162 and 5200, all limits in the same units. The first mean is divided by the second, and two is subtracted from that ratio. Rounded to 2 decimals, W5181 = -1.00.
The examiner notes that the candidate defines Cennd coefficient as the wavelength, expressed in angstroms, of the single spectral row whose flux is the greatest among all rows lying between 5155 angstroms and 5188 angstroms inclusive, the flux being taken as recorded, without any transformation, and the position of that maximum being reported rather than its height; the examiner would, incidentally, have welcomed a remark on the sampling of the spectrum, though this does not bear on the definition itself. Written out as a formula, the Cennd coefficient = 5156.03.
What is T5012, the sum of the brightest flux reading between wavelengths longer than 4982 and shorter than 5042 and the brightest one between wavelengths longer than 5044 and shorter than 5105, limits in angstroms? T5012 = 38.7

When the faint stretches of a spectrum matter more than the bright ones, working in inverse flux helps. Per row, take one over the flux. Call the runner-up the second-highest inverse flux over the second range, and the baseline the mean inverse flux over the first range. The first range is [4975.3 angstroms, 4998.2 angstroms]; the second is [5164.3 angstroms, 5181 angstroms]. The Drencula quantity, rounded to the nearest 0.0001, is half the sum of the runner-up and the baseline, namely 0.0575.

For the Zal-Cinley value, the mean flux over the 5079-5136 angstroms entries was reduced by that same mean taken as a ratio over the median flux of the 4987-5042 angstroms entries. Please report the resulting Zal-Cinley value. 17.0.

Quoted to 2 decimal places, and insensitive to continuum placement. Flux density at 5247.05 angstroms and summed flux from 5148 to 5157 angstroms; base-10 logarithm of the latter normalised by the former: 0.62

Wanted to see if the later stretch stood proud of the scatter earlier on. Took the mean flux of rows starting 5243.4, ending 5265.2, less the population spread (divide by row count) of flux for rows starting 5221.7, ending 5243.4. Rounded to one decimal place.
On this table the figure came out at 17.3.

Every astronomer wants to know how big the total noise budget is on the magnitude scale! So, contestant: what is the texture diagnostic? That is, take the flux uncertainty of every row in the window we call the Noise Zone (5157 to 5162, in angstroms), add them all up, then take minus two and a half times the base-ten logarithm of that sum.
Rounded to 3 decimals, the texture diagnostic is -0.301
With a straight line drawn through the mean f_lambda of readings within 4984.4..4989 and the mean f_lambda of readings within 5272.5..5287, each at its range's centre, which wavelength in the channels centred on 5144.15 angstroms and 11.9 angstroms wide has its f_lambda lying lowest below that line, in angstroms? 5144.17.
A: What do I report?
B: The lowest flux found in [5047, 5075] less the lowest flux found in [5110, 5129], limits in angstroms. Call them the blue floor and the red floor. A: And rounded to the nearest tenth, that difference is -0.2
